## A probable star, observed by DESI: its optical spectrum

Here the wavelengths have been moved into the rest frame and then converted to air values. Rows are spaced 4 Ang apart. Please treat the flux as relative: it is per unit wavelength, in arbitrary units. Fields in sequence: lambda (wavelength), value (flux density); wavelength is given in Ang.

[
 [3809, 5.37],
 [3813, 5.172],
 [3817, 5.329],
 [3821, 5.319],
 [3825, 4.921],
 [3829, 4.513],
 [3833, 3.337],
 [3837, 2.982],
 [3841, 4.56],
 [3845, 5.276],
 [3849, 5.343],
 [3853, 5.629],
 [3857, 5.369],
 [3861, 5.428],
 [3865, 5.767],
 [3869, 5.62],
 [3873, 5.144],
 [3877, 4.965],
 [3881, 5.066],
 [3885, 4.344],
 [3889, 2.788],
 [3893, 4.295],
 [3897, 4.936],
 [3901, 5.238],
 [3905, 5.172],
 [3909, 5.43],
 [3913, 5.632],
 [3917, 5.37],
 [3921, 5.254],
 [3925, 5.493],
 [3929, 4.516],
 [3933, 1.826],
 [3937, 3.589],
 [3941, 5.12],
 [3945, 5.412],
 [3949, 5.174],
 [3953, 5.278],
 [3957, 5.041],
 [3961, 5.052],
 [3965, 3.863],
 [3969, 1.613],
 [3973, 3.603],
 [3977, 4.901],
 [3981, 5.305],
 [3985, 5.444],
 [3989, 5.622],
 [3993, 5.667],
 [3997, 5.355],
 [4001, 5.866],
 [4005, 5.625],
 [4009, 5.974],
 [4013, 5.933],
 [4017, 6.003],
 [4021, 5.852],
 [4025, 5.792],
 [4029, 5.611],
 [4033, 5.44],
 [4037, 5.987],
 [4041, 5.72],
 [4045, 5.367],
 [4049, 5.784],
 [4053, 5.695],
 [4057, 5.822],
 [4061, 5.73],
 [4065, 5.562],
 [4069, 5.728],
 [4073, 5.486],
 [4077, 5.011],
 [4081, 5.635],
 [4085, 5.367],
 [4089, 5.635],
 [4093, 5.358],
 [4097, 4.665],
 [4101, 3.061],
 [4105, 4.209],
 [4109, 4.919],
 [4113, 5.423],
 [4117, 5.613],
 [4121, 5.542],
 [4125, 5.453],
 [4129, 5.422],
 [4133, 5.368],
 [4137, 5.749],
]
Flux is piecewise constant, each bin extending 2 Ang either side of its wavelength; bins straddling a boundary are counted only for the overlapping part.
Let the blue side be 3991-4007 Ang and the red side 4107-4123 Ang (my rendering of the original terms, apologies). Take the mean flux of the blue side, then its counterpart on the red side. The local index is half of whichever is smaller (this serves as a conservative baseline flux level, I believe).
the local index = 2.69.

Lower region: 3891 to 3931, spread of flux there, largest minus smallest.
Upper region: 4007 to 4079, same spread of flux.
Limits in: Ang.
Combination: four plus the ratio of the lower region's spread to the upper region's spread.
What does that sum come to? 5.3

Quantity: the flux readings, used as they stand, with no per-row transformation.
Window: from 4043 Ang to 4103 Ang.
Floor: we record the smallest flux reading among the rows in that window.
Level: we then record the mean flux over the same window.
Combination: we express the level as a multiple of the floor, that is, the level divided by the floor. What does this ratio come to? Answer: 1.7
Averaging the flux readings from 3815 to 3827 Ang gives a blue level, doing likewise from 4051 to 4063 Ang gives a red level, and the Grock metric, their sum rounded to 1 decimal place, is 10.9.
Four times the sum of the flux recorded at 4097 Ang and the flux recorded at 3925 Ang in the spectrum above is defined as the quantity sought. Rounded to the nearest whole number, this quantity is 41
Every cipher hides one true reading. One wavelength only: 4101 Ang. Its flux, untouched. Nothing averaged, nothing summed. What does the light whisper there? 3.061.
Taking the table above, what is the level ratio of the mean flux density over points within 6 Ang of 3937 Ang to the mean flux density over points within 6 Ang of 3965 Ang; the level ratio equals 1.00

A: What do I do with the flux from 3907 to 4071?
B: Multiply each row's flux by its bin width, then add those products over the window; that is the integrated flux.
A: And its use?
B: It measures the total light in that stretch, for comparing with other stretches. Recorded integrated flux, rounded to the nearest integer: 852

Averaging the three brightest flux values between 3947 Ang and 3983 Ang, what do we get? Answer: 5.25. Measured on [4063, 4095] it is 5.67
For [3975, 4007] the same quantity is 5.72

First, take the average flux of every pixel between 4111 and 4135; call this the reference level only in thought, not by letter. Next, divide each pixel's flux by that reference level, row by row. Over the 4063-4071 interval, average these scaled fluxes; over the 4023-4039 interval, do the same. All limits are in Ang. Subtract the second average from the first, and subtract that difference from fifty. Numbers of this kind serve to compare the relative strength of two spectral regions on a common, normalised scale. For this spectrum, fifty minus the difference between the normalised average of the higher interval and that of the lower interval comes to 50.0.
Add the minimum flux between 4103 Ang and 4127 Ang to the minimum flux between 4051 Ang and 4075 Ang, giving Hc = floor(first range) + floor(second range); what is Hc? 9.7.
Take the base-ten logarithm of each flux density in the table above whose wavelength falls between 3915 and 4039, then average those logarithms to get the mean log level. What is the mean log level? 0.688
